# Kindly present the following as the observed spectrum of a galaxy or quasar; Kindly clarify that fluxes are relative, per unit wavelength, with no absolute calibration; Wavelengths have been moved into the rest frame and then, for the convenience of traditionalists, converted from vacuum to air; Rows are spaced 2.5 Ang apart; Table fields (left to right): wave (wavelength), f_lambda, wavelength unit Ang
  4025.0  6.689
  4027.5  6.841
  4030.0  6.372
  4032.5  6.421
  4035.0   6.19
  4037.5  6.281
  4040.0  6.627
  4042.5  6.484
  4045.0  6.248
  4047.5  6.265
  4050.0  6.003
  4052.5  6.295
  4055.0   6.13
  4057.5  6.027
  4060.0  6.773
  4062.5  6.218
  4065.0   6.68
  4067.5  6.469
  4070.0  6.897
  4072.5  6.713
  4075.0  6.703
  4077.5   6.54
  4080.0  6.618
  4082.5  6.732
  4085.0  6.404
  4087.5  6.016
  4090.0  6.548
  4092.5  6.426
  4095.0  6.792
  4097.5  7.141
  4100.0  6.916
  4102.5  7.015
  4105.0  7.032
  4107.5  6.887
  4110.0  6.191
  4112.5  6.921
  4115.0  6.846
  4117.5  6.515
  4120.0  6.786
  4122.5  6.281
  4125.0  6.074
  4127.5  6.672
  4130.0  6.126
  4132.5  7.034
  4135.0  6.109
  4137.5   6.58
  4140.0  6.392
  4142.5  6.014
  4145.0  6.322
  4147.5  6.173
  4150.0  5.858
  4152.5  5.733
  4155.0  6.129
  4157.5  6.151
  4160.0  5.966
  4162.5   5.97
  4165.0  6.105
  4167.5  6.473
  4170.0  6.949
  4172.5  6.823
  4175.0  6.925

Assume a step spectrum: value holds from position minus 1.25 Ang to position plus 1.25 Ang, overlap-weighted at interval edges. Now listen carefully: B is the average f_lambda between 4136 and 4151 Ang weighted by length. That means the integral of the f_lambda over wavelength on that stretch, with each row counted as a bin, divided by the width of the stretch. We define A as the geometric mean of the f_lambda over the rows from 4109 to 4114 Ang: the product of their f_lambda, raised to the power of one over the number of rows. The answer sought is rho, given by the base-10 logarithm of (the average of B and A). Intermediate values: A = 6.55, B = 6.2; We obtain 0.805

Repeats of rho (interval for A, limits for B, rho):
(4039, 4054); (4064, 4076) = 0.813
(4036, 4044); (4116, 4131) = 0.809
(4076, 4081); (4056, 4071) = 0.815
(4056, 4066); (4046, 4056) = 0.799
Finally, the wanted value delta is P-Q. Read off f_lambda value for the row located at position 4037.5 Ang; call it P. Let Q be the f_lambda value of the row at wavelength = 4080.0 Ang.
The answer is -0.3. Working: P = 6.281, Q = 6.618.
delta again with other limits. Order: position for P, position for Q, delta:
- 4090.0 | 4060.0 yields -0.2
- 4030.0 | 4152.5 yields 0.6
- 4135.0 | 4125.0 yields 0.0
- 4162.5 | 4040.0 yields -0.7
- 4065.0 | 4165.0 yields 0.6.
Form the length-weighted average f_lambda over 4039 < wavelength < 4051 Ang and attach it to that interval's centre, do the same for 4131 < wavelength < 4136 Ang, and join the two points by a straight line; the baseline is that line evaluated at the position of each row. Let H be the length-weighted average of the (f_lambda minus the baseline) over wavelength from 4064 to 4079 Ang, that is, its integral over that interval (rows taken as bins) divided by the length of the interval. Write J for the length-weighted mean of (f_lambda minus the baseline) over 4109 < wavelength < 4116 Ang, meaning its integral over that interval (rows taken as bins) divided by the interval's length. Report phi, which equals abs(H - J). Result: 0.12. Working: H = 0.27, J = 0.1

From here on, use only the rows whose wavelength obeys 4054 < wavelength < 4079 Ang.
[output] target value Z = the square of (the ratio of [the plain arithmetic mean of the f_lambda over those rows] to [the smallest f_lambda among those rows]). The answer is 1.168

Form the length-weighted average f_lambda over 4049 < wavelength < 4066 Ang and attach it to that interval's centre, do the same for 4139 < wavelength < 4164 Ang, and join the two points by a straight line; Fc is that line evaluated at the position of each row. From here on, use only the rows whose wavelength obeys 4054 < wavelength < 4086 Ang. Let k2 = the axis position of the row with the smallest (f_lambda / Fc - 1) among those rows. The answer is 4057.5 Ang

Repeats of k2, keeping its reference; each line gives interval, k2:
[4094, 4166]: 4152.5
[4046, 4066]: 4050.0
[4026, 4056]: 4050.0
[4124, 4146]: 4142.5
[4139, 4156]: 4152.5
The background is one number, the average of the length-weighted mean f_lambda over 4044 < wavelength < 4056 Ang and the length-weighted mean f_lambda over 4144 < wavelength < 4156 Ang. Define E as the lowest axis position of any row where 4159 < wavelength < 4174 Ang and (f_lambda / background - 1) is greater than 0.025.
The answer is 4167.5 Ang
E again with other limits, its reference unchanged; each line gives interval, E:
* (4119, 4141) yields 4120.0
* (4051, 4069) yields 4052.5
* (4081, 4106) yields 4082.5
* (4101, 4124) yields 4102.5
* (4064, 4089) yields 4065.0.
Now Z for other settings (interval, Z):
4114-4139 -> 1.146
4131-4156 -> 1.183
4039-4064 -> 1.104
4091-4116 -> 1.212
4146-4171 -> 1.151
